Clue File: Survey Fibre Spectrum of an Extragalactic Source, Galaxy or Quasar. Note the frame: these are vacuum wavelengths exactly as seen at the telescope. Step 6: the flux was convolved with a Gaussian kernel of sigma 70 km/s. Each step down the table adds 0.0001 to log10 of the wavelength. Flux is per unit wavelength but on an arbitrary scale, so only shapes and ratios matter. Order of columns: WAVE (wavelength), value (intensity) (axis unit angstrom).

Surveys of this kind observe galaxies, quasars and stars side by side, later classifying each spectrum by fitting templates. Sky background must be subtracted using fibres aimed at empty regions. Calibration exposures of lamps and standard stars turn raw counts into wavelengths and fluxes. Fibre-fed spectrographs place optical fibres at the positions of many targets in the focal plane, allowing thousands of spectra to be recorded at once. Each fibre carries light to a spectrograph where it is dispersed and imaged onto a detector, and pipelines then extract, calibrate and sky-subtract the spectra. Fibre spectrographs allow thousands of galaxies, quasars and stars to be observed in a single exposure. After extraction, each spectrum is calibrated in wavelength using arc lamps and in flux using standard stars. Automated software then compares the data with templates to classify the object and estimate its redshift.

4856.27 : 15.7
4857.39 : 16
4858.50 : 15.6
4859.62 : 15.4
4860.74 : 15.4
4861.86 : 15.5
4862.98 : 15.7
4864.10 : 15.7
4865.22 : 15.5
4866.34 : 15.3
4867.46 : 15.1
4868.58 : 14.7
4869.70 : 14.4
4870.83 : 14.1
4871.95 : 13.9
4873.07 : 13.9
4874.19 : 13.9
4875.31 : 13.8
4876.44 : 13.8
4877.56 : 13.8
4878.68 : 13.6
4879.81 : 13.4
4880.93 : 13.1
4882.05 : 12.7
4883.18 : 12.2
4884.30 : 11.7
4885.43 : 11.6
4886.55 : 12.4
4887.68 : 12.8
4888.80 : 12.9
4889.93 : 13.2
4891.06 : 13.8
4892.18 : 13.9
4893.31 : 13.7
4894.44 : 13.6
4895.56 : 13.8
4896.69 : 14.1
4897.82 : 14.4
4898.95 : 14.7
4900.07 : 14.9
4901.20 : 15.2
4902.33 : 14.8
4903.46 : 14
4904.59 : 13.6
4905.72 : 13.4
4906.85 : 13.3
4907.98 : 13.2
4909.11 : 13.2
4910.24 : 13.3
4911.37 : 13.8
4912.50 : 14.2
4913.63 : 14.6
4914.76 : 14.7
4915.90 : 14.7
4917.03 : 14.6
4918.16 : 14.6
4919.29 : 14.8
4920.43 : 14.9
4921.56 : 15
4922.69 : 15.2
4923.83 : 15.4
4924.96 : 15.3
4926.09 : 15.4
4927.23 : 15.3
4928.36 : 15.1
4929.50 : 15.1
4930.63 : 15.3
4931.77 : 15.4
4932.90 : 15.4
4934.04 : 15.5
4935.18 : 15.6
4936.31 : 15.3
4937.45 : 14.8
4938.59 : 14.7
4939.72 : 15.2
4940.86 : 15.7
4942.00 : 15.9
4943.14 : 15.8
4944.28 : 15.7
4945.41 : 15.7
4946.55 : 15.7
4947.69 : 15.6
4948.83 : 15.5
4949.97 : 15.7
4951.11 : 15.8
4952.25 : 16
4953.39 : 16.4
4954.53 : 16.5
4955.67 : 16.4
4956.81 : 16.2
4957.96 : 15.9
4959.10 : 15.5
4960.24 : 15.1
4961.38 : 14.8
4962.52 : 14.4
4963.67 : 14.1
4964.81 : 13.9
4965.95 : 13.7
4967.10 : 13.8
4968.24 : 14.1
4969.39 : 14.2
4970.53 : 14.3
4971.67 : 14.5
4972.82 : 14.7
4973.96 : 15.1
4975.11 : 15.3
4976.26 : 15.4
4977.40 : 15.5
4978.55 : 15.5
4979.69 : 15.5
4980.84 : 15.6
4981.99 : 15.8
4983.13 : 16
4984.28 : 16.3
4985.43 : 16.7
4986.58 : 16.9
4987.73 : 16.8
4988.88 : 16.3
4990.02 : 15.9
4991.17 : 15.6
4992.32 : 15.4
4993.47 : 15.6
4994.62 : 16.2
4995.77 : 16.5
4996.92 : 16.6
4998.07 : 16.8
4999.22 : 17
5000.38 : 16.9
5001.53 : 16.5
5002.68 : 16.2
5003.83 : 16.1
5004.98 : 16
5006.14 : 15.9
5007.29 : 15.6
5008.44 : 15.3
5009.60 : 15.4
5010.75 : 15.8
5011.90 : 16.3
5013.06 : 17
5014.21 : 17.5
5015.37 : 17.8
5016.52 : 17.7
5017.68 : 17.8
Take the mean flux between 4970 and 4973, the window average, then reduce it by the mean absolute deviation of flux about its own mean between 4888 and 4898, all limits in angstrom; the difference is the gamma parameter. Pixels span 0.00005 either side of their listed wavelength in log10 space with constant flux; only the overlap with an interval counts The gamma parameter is 14.2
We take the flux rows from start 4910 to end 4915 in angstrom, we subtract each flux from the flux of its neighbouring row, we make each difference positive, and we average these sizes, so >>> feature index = 0.35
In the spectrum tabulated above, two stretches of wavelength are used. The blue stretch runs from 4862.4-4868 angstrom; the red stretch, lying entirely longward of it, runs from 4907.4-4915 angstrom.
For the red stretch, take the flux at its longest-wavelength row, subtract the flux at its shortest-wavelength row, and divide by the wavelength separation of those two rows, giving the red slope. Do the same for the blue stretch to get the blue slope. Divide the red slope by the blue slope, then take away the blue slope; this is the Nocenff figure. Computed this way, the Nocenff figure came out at -1.5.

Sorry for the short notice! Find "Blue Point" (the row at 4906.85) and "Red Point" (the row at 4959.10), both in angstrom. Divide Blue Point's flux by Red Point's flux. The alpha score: 0.86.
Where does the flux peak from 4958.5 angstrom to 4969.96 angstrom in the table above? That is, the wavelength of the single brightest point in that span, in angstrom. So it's 4959.10 angstrom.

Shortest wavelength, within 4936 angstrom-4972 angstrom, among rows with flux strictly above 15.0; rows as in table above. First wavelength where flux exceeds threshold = 4936.31 angstrom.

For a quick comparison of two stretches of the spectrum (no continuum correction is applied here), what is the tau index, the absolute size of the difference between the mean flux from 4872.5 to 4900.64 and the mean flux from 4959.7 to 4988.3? 1.7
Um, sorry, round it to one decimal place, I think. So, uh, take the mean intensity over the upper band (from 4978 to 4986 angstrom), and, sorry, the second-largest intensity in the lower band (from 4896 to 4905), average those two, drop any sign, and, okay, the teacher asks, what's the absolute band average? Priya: 15.4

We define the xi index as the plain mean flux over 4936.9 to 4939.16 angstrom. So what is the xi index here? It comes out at 14.8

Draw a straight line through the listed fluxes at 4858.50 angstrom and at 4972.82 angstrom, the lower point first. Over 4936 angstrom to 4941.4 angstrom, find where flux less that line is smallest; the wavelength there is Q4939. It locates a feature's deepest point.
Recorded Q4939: 4938.59 angstrom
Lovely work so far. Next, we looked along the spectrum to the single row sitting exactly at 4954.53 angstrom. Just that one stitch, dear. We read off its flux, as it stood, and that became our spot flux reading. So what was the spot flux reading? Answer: 16.5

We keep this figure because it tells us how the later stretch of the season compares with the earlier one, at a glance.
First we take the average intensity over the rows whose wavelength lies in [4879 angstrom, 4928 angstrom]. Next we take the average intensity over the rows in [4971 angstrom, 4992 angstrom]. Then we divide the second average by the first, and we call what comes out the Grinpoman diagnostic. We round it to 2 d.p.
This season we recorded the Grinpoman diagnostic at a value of 1.13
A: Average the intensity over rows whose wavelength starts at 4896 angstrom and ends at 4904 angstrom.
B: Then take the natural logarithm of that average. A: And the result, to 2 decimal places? 2.68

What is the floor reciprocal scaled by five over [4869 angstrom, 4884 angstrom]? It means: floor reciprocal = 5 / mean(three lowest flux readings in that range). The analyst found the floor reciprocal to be 0.39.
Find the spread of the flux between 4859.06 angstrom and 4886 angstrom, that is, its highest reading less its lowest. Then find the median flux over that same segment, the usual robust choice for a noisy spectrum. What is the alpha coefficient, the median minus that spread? 9.8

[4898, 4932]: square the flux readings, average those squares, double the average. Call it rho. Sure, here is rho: 425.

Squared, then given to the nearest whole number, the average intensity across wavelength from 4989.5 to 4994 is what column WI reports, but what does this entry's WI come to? 244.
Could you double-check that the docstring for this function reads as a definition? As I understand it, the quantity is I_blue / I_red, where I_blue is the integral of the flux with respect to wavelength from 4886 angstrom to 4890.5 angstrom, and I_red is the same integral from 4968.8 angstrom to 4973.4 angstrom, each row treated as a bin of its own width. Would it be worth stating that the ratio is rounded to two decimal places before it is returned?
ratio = 0.87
